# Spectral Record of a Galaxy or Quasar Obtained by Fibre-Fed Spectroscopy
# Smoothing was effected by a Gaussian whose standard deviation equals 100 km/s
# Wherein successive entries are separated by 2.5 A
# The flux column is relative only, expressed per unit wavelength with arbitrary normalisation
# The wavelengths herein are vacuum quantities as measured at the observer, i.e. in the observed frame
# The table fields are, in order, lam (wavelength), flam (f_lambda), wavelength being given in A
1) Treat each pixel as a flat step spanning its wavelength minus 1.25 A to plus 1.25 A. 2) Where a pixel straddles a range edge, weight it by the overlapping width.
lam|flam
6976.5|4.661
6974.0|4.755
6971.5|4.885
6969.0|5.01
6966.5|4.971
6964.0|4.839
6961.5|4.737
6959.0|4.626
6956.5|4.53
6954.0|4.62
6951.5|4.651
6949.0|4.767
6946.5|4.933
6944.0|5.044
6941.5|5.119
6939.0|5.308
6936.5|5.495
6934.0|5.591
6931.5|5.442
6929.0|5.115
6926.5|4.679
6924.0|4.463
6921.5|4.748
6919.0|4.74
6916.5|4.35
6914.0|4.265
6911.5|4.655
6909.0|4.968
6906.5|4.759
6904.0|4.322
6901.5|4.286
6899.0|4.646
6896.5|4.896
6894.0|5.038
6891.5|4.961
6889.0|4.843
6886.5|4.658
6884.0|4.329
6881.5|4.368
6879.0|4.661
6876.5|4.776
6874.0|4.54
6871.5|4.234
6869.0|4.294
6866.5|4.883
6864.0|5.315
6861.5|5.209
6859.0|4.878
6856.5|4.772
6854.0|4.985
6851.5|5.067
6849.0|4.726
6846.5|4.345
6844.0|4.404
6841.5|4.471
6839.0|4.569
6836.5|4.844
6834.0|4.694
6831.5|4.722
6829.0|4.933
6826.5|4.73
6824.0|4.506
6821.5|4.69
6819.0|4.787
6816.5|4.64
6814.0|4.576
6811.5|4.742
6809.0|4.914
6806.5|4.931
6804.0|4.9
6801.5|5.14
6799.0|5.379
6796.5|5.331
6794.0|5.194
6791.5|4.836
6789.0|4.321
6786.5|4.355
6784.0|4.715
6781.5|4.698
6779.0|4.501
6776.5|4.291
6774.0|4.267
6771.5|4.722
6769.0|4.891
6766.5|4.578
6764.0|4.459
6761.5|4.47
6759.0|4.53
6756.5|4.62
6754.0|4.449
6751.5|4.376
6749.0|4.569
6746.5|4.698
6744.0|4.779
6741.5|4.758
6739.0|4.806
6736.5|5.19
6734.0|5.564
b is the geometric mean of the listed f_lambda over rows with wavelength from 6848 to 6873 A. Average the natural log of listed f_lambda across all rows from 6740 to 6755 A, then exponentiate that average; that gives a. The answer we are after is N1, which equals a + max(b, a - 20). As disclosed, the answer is 9.43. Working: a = 4.60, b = 4.82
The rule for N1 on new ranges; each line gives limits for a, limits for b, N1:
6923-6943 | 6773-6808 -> 9.90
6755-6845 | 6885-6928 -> 9.35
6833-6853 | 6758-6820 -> 9.35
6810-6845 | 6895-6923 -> 9.26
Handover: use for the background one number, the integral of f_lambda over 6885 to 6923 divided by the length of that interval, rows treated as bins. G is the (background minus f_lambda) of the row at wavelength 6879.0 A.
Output 0.01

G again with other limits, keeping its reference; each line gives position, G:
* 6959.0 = 0.05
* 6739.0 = -0.13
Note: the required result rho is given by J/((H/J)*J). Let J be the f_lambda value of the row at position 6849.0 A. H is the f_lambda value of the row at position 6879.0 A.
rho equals 1.01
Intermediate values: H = 4.661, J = 4.726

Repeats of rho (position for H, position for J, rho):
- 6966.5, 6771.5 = 0.95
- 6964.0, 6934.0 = 1.16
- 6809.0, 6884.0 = 0.88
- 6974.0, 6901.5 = 0.90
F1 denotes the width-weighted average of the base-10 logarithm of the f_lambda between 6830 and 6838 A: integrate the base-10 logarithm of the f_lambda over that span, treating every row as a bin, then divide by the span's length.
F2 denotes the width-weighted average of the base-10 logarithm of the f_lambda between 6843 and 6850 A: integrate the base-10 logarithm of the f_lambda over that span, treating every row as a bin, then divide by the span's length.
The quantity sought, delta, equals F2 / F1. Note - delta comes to 0.96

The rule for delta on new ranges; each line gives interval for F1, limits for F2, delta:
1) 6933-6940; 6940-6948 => 0.95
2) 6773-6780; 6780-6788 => 1.03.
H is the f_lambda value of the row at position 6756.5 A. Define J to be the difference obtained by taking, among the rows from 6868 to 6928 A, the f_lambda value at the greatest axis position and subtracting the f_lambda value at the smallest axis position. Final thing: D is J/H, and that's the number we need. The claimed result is 0.083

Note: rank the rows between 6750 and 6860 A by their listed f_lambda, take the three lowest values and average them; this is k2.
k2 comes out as 4.29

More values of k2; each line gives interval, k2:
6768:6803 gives 4.29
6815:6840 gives 4.57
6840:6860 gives 4.41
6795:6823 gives 4.64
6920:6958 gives 4.54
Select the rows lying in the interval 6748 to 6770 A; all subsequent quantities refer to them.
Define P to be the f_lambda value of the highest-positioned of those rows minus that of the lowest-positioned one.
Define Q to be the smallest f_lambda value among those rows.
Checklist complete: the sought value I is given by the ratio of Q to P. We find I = 14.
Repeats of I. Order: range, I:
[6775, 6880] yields 11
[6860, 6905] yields -5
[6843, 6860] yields 9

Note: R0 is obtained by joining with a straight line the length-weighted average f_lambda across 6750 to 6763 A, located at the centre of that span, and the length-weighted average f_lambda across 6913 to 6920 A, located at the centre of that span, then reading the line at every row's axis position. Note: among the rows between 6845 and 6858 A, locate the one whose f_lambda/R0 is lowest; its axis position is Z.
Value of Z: 6846.5 A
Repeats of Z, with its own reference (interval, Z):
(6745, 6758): 6751.5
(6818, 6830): 6824.0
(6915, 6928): 6916.5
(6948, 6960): 6956.5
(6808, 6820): 6814.0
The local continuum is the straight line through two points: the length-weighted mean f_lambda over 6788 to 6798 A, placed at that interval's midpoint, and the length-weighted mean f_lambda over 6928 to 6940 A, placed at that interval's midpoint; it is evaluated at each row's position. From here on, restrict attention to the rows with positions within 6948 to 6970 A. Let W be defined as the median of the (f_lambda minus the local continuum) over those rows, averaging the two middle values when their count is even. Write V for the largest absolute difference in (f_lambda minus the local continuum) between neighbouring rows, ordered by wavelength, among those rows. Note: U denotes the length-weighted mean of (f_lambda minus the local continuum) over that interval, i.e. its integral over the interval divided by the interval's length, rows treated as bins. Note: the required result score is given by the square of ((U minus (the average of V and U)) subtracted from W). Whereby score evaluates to 0.103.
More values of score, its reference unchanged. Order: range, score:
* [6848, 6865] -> 0.008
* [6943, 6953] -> 0.041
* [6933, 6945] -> 0.002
